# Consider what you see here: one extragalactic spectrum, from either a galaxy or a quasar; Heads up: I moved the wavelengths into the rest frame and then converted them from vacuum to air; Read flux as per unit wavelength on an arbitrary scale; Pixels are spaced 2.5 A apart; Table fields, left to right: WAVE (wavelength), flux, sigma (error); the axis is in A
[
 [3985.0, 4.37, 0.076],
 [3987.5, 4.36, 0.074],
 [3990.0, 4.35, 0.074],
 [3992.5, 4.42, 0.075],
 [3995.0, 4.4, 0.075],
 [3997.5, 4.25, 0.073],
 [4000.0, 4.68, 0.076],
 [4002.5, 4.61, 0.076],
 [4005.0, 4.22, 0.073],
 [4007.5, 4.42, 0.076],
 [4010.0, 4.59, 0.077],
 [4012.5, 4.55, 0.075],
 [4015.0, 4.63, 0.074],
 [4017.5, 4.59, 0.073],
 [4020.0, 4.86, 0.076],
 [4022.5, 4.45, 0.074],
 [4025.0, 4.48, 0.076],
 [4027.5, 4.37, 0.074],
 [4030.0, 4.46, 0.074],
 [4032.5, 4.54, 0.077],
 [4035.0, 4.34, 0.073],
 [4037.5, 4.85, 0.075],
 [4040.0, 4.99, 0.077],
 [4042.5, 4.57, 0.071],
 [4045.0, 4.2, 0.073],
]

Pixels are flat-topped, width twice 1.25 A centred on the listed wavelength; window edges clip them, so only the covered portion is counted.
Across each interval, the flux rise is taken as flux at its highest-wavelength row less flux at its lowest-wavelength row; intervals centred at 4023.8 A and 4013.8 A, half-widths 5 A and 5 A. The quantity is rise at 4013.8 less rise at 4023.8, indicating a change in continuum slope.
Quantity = 0.49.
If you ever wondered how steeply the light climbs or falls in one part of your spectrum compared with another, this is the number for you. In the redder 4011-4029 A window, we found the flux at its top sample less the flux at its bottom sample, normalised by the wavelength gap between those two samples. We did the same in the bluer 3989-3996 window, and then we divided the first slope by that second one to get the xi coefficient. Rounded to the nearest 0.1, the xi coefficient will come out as -1.2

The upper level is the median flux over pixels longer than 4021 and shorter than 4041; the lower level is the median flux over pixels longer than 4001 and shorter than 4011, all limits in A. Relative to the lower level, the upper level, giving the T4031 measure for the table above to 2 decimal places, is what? 0.99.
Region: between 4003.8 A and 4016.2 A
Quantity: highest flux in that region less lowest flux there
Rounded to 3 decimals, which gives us 0.410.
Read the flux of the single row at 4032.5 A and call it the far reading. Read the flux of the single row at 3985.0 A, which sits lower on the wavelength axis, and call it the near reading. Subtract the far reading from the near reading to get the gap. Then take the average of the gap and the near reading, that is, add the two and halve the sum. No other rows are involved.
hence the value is 2.10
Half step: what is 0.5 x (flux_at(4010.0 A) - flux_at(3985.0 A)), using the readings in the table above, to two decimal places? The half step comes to 0.11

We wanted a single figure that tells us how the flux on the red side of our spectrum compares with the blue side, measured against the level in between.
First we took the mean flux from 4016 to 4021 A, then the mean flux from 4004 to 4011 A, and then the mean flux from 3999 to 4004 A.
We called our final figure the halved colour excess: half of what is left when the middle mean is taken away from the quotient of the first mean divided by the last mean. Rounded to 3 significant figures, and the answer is -1.70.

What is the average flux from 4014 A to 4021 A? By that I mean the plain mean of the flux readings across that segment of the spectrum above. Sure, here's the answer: 4.69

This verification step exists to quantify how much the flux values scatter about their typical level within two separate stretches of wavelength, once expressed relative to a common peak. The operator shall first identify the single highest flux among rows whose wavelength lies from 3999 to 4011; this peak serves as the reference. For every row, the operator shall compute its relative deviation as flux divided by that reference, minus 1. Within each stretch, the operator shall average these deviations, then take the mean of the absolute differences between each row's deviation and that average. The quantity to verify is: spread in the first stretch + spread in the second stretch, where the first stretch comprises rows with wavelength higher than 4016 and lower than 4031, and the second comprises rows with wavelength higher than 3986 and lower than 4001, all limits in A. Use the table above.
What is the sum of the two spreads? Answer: 0.047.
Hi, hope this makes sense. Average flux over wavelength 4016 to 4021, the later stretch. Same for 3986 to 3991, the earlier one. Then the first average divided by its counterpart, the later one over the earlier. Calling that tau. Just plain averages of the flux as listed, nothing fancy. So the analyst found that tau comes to 1.08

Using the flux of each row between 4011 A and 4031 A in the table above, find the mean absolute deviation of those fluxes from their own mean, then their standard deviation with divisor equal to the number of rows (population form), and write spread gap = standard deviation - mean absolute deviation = 0.032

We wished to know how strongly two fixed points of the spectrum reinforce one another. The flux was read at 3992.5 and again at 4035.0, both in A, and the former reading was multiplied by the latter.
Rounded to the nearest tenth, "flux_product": 19.2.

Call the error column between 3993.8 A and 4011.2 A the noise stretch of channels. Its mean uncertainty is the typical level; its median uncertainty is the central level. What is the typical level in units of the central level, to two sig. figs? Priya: 0.99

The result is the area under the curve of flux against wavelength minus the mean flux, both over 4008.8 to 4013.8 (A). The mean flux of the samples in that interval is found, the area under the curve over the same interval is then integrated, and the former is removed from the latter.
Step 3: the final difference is 18.3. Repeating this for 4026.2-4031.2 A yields 17.7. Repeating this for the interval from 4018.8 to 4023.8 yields 18.6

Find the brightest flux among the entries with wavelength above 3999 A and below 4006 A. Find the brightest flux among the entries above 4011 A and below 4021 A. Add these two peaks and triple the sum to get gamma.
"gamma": 28.6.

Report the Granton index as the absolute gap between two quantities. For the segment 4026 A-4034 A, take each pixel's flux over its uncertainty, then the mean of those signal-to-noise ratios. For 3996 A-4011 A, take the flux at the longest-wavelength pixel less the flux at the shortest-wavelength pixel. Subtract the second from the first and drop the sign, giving 59.1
